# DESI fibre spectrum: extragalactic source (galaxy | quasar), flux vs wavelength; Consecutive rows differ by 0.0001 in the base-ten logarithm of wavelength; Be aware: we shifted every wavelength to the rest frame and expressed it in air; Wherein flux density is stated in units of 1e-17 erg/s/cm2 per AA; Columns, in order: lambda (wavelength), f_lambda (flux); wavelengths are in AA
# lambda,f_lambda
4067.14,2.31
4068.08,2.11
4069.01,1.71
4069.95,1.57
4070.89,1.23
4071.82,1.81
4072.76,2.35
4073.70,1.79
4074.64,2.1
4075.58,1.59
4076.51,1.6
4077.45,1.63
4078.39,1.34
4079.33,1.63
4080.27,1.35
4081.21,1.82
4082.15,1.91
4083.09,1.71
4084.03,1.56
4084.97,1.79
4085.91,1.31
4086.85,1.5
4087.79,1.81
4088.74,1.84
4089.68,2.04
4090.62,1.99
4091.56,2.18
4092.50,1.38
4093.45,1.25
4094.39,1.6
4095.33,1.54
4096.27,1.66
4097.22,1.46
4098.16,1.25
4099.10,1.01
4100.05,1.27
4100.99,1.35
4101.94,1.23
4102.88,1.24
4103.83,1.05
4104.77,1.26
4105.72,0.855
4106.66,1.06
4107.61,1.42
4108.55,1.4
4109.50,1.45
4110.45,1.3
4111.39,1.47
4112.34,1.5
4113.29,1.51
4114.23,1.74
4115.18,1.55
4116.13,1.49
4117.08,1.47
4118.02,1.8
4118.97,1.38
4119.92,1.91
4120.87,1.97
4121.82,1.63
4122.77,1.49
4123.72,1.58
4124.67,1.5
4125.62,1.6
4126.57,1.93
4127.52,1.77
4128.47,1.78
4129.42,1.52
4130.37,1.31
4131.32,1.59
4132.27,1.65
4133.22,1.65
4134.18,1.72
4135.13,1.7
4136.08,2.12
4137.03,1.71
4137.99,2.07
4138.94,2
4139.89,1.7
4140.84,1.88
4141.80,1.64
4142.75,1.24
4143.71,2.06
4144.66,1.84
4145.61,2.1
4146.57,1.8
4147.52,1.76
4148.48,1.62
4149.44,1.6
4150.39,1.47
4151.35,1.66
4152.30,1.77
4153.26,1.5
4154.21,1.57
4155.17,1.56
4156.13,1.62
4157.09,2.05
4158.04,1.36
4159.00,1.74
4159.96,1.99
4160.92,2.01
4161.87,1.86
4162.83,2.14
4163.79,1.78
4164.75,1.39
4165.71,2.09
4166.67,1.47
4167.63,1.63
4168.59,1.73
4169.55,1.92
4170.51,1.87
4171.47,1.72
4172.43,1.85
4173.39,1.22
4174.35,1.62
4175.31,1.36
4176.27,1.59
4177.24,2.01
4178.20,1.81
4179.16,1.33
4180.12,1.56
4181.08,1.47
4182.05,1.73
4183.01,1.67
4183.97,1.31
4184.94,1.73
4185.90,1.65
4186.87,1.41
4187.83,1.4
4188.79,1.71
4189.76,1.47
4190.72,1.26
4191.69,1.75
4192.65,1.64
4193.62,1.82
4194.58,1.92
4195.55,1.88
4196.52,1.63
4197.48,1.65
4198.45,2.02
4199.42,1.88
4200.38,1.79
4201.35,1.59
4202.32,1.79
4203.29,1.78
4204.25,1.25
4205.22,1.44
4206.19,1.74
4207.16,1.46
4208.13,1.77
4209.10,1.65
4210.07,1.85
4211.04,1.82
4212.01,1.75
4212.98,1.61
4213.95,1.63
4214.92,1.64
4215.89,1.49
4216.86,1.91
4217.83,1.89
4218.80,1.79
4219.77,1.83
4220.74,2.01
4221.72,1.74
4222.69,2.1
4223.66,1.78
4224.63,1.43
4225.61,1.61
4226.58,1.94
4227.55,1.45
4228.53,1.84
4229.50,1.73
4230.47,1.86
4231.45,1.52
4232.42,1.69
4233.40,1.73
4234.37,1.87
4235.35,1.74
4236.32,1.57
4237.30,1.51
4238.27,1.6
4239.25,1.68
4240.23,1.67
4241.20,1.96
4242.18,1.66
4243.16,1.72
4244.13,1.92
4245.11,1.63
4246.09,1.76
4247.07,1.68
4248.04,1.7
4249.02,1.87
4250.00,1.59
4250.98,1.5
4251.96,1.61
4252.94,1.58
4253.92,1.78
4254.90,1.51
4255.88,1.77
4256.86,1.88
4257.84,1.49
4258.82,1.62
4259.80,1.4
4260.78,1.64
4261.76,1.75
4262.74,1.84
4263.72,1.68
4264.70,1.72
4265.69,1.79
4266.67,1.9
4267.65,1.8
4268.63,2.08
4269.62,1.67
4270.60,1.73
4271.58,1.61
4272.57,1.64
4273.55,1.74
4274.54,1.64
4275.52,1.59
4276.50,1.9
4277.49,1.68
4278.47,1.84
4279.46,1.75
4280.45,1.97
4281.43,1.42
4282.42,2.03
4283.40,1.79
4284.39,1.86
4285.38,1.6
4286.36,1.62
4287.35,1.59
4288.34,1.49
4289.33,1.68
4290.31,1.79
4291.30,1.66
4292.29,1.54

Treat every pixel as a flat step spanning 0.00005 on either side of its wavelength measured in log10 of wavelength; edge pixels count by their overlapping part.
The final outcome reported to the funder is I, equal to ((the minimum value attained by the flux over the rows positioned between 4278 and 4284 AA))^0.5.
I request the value 1.19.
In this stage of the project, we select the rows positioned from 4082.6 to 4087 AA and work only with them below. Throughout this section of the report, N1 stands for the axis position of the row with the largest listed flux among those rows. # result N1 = 4084.97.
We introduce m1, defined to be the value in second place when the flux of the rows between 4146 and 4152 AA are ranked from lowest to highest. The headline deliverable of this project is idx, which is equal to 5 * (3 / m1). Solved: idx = 9.4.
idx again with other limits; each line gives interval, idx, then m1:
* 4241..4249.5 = 9.0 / 1.66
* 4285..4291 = 9.4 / 1.59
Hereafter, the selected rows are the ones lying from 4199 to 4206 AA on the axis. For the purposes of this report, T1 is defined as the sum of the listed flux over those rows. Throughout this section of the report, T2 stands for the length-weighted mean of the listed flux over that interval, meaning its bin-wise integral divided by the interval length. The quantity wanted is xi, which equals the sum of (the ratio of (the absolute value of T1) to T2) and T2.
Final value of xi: 8.6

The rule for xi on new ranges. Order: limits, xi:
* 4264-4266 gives 3.8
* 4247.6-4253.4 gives 7.6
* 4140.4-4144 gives 5.7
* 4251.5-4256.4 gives 6.6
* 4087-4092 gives 7.0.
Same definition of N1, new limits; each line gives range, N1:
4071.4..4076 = 4072.76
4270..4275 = 4273.55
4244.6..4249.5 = 4249.02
